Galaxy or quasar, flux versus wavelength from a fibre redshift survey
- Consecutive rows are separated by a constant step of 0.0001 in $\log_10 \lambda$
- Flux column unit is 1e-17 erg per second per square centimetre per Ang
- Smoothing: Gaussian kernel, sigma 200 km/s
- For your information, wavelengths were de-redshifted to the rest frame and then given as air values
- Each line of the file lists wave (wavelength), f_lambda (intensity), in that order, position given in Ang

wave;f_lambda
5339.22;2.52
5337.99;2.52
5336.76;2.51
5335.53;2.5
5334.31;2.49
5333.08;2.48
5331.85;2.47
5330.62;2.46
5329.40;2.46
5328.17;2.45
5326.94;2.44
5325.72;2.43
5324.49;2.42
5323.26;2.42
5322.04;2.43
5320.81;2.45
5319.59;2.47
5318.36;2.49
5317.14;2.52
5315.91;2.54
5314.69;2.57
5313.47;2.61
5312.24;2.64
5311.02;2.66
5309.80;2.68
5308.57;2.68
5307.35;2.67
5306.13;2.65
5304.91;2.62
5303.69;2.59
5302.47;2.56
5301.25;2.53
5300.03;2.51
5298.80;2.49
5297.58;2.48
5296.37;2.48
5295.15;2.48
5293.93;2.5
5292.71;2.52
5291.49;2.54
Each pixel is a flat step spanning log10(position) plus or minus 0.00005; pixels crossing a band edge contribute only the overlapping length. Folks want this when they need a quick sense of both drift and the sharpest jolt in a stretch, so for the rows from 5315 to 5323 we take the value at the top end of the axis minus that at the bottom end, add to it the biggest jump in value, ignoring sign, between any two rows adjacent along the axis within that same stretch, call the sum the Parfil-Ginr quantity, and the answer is -0.080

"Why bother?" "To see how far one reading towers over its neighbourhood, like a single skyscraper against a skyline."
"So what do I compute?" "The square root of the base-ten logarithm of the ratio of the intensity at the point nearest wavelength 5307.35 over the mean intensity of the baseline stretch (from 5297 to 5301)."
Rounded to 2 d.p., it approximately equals 0.17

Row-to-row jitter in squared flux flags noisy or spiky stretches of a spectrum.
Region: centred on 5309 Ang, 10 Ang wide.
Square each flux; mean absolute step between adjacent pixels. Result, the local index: 0.10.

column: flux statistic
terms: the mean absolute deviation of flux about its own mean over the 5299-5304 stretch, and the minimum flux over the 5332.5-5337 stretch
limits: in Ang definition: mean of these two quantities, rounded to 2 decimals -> 1.25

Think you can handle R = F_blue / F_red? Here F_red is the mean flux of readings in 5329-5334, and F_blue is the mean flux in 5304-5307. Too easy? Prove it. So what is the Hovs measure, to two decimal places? 1.07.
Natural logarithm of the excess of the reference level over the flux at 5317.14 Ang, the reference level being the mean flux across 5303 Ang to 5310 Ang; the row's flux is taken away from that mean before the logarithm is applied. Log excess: -2.1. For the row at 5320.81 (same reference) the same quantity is -1.6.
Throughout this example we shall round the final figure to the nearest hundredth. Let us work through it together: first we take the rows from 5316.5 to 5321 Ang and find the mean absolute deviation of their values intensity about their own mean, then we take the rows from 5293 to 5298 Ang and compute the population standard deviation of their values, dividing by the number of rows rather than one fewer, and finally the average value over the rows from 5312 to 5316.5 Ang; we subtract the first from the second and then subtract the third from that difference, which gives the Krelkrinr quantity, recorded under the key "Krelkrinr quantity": -2.60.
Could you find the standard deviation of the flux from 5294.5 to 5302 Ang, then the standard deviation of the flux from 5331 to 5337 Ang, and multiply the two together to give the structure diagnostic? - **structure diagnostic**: 0.0003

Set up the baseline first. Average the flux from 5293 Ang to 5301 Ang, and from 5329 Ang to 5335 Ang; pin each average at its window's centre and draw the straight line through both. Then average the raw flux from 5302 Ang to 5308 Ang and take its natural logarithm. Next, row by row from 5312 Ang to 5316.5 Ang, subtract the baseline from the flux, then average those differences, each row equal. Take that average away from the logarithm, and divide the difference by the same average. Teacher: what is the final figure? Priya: 8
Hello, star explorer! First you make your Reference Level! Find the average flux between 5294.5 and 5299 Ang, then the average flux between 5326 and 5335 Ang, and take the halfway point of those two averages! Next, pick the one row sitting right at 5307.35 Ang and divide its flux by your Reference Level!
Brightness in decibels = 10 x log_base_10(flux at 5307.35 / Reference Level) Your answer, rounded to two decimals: 0.33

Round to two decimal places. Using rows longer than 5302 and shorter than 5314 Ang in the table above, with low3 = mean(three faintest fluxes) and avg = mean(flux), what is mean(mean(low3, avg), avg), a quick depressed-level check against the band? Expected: 2.62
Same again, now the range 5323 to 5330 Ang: 2.43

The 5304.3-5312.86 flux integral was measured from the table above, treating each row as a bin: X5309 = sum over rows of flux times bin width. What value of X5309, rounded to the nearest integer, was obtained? 23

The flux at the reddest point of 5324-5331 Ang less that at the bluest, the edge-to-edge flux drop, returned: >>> 0.040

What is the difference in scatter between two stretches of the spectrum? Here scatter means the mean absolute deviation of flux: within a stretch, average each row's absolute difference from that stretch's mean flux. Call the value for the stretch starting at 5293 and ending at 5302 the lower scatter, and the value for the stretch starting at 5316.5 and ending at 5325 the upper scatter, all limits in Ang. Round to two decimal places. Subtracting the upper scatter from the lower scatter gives -0.02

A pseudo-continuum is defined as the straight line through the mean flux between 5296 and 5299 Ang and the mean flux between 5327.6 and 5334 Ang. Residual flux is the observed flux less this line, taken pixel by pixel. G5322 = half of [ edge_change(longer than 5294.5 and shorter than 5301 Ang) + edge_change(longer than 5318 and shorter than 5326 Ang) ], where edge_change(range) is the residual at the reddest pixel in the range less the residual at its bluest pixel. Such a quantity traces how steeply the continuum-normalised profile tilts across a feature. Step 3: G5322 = -0.01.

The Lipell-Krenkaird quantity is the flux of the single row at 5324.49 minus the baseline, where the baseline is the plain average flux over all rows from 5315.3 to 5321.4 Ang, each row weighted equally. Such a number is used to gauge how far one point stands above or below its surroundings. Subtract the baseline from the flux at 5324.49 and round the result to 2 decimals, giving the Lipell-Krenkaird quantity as -0.07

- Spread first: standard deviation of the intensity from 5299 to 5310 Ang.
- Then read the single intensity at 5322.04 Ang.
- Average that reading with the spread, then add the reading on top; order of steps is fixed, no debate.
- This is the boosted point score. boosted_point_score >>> 3.68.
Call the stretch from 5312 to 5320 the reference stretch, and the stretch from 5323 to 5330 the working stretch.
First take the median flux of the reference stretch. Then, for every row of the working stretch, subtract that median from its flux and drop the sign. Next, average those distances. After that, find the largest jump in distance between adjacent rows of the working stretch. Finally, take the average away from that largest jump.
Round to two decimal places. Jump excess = -0.09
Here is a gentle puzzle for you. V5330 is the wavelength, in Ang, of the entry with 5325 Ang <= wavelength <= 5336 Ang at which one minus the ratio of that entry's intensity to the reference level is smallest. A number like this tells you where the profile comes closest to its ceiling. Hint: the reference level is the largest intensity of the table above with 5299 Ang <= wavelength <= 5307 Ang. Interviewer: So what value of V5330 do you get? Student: 5335.53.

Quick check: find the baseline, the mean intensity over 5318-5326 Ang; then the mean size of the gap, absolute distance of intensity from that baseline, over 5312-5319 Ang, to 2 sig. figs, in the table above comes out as 0.12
